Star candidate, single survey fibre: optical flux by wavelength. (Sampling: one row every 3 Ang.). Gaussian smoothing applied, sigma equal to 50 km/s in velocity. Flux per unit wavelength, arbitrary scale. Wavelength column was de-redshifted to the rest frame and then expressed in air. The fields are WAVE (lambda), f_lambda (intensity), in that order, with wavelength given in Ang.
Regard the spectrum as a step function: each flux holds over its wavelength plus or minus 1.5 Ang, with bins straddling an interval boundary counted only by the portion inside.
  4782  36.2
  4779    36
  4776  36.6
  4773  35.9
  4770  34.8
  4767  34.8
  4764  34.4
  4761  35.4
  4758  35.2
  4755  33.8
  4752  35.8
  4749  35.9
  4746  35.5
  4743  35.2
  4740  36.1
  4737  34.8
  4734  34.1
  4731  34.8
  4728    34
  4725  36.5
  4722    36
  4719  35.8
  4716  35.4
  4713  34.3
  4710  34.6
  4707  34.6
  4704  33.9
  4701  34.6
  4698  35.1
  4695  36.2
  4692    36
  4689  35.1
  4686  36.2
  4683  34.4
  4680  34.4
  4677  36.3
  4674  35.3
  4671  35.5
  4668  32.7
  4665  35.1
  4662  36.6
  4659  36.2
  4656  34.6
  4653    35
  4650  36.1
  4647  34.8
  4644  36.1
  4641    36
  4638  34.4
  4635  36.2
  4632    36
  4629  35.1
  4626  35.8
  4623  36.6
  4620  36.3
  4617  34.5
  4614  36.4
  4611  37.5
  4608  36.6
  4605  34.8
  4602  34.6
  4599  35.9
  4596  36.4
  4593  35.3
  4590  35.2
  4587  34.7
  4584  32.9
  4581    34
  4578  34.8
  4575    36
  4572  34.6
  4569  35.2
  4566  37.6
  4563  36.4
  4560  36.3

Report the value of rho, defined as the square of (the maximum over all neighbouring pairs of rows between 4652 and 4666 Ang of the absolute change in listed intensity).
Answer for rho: 2.6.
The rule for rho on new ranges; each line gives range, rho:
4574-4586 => 1.4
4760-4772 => 1.0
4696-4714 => 0.5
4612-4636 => 3.6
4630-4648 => 3.2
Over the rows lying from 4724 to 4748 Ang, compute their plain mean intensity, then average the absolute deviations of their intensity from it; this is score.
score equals 0.70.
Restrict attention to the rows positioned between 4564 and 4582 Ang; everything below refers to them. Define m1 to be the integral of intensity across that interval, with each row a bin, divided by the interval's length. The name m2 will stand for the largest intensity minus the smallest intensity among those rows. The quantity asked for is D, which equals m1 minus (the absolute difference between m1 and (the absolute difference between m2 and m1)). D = 31.8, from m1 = 35.4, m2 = 3.60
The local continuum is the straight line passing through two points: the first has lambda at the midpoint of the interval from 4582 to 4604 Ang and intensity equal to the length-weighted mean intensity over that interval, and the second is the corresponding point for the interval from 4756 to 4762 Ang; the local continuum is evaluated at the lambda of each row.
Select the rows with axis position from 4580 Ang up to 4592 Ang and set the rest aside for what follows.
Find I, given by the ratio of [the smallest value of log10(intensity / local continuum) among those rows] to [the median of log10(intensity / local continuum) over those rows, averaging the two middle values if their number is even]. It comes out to 3.4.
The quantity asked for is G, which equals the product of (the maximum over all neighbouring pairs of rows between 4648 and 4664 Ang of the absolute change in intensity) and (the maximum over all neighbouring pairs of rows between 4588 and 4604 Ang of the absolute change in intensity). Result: 2.1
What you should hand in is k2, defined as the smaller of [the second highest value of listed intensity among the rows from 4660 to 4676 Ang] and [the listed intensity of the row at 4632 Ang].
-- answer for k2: 35.5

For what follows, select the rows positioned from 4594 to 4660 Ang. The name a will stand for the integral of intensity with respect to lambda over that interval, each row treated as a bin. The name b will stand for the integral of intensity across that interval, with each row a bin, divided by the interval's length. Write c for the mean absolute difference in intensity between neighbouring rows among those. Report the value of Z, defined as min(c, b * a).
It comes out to 1.03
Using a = 2357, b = 35.7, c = 1.03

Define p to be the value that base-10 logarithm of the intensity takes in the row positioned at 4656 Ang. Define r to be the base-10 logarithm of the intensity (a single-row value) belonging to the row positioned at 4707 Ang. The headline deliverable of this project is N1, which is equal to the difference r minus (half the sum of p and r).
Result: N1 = 0.000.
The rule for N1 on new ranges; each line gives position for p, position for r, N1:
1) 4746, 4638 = -0.007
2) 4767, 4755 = -0.006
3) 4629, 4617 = -0.004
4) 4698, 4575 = 0.005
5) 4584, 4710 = 0.011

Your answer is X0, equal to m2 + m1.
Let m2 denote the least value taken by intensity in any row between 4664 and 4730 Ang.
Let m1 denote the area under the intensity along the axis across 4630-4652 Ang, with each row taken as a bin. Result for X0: 817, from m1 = 784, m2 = 32.7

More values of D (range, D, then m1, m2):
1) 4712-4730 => 32.8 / 35.3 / 2.50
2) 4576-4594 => 32.1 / 34.5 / 2.40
